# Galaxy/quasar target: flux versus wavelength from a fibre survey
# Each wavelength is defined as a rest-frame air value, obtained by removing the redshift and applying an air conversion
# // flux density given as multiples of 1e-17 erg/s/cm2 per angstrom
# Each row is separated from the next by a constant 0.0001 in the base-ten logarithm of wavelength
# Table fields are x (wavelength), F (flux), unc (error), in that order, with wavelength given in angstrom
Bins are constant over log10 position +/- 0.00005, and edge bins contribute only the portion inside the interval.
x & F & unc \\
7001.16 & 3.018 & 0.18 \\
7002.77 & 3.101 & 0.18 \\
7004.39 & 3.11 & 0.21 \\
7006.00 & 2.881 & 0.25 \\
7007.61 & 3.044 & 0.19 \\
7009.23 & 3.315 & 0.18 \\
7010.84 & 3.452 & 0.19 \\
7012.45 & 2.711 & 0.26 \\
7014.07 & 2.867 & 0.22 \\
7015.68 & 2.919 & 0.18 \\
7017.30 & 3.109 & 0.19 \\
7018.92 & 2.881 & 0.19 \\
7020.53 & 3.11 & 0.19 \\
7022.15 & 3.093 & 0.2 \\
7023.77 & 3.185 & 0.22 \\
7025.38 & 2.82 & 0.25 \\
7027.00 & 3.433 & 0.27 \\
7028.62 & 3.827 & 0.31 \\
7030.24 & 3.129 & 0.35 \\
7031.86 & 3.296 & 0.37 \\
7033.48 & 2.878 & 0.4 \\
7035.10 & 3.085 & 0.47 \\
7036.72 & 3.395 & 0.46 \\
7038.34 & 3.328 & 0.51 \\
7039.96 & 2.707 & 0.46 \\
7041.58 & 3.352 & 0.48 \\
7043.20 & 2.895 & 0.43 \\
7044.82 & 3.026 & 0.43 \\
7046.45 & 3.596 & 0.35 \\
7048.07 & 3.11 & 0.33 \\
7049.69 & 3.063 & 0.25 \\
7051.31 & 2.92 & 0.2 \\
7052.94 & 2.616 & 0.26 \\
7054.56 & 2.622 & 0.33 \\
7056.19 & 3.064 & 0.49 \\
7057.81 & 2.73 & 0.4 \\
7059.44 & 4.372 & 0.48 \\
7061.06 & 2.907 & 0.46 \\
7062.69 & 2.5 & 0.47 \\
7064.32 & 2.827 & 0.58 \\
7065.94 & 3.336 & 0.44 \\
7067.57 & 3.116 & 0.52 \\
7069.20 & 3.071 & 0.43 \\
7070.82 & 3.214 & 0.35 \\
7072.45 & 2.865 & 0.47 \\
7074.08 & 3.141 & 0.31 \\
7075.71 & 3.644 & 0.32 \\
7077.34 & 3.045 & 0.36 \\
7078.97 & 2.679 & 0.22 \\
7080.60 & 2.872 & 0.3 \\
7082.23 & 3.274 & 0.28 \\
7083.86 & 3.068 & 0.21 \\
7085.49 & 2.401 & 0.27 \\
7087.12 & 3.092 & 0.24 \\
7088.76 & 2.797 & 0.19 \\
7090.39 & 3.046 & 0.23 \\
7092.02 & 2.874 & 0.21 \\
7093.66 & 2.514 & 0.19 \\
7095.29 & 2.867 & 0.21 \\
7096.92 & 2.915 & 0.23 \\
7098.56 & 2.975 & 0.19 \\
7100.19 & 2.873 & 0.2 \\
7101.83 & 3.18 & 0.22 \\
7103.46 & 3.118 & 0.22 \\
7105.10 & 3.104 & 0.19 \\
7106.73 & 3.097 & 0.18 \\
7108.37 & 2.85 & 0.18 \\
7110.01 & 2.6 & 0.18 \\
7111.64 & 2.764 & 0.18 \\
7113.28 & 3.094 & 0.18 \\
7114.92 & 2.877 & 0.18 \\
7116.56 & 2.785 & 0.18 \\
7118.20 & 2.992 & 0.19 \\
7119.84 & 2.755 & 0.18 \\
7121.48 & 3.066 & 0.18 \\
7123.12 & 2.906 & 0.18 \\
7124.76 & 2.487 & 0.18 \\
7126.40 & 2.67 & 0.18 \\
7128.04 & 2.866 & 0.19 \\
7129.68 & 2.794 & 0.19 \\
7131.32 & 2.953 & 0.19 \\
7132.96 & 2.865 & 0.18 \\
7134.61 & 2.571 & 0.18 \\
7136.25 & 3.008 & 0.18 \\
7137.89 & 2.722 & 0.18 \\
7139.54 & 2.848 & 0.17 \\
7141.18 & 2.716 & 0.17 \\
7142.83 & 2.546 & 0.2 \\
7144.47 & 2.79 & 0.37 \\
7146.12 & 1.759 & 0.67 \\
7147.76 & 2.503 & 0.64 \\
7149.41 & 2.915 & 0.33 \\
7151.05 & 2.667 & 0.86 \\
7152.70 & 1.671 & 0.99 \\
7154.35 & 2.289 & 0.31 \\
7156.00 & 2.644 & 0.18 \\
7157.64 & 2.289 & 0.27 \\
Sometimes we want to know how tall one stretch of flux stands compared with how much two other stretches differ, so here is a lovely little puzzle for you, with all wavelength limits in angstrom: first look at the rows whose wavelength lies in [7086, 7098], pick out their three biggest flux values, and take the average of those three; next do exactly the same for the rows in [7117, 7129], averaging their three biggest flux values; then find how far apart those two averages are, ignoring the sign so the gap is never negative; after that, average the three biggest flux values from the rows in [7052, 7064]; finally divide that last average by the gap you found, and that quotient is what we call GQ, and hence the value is 116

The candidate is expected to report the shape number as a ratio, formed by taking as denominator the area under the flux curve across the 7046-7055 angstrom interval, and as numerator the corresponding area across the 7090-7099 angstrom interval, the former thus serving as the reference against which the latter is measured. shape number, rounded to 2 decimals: 0.96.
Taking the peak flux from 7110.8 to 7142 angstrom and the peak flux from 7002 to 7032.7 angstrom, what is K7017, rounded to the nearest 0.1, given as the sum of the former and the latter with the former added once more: 10.0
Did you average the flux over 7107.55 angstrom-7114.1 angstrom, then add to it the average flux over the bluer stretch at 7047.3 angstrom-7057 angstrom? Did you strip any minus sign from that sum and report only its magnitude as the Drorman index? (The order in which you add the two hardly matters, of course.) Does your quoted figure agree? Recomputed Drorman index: 5.7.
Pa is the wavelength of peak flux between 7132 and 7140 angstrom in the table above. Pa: 7136.25 angstrom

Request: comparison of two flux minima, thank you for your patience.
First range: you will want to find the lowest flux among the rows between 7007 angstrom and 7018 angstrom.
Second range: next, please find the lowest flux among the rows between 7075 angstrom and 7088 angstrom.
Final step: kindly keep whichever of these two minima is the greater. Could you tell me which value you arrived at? 2.71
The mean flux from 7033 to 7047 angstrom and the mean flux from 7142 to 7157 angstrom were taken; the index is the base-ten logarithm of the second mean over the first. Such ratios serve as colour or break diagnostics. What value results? -0.113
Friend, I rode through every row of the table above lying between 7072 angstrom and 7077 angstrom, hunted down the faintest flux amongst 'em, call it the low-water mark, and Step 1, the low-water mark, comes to 2.865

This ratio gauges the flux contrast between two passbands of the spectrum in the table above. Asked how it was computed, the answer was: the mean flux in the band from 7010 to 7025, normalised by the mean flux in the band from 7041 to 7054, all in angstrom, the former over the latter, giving 0.99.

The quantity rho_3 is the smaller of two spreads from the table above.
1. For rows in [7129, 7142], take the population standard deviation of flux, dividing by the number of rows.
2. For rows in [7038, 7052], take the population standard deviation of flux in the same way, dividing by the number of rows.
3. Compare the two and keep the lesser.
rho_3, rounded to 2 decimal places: 0.13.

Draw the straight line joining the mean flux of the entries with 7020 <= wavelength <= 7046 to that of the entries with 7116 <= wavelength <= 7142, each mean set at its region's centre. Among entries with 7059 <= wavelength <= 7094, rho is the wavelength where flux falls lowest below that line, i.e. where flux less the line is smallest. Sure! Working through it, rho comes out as 7085.49 angstrom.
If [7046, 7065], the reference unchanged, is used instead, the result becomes 7062.69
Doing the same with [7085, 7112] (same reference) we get 7085.49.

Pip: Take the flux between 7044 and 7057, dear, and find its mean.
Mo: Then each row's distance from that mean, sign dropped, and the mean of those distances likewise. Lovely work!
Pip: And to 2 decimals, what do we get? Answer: 0.21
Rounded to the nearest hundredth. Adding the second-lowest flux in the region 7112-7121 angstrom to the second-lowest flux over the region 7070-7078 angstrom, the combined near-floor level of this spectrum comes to 5.83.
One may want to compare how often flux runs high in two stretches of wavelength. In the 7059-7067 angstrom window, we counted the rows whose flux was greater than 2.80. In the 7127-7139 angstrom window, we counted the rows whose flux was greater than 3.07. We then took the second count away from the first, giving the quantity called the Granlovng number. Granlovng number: 4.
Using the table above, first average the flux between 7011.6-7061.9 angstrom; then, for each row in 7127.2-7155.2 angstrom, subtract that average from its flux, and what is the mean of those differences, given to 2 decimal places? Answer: -0.48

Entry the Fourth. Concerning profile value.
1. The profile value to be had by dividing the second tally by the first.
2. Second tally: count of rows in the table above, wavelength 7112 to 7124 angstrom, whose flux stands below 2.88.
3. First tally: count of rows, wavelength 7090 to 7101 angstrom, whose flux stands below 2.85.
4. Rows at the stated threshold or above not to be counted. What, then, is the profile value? 3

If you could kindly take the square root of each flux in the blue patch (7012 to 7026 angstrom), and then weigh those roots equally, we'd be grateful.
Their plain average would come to 1.72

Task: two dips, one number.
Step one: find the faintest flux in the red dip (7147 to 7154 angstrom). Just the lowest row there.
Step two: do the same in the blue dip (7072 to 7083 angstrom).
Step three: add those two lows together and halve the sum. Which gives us 2.2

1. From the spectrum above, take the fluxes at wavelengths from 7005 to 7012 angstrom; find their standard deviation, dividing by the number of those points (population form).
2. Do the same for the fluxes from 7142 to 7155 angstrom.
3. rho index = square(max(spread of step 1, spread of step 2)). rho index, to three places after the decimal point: 0.184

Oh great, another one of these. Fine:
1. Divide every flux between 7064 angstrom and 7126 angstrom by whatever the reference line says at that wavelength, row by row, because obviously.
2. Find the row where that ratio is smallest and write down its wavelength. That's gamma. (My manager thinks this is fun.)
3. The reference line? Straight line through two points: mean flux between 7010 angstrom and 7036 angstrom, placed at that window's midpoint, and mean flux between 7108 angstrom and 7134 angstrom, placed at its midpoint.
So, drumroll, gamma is 7085.49 angstrom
